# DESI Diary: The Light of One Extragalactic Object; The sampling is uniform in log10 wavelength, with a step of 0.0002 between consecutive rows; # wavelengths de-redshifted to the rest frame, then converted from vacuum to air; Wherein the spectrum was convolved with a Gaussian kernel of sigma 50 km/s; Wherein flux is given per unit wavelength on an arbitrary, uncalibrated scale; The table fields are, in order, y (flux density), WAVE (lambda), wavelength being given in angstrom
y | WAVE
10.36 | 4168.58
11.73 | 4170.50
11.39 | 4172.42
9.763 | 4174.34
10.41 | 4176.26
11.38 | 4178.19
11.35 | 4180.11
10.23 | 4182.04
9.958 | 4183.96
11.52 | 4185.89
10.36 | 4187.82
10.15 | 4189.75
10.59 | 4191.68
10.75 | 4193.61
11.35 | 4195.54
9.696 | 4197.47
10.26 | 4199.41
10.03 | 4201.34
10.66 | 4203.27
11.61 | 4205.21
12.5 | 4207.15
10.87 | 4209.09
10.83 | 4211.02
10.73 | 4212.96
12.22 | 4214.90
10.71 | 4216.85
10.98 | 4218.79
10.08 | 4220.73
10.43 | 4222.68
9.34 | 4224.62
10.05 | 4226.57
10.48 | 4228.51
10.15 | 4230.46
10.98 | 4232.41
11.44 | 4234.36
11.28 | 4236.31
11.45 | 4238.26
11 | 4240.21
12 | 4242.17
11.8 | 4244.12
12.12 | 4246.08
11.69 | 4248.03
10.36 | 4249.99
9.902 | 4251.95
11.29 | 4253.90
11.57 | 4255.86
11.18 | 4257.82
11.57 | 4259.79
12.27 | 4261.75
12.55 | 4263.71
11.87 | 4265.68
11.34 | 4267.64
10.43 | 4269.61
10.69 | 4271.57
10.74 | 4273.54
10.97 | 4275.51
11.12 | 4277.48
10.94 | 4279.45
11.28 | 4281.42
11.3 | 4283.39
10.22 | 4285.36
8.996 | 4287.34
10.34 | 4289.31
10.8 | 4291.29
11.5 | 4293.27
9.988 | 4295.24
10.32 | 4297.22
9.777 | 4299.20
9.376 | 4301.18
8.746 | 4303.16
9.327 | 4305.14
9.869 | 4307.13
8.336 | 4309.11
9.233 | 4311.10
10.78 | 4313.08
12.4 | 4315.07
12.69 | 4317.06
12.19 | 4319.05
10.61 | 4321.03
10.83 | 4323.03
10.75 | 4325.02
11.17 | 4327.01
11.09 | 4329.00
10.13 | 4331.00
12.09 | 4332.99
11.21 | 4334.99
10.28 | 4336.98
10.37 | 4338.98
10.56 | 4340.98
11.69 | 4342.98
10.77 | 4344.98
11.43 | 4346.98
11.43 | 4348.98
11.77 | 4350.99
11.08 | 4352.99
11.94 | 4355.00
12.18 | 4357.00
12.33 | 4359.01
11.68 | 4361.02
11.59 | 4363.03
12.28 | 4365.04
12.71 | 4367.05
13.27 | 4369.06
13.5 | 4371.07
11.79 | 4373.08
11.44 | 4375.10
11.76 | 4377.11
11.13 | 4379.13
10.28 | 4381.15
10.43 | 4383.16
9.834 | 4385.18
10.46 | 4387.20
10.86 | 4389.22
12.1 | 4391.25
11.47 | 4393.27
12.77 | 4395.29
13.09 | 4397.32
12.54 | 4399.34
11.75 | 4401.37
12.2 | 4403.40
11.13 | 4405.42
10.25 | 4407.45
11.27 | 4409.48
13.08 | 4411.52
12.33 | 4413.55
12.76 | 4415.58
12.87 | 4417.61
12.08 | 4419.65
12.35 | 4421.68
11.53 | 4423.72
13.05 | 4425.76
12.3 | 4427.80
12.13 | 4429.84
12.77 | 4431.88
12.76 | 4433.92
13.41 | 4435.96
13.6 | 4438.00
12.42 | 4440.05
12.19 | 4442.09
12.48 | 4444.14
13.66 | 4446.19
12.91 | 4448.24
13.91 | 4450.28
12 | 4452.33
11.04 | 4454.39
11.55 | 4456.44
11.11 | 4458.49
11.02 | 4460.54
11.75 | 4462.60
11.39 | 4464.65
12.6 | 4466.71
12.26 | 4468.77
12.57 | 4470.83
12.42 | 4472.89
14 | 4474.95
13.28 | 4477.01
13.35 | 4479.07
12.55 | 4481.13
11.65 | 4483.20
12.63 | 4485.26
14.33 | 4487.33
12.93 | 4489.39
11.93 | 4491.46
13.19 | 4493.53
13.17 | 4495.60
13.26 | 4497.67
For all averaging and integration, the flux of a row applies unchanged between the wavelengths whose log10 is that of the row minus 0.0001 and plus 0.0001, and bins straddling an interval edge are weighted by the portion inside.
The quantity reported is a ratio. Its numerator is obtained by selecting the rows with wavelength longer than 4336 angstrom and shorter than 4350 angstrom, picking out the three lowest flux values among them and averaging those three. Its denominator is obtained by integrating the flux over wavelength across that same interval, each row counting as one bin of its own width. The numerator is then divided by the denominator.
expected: 0.0680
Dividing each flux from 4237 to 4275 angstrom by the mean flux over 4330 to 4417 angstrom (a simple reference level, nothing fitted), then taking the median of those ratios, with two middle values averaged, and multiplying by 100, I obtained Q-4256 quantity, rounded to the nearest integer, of 99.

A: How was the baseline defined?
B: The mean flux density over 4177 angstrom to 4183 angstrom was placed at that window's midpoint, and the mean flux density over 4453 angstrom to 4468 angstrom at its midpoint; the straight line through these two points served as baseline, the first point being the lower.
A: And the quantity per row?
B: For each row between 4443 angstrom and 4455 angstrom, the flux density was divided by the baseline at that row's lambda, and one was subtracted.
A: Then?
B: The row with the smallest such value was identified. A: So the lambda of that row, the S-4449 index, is 4454.39 angstrom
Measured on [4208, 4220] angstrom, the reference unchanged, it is 4216.85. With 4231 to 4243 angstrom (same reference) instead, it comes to 4232.41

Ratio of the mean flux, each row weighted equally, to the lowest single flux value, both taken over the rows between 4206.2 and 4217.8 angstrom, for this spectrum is 1.06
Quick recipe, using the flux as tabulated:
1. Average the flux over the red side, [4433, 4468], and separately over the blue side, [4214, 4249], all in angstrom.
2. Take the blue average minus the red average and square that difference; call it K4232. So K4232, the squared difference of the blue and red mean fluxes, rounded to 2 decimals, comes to 1.77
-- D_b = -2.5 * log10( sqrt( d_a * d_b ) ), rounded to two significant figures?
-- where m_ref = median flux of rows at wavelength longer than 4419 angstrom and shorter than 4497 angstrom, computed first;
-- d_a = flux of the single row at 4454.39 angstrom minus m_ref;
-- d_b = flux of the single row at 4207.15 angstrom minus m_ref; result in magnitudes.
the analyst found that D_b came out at 2.1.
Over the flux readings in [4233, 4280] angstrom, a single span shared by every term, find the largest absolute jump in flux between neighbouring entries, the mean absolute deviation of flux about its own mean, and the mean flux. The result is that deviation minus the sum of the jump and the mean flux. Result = -12.2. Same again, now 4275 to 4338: -11.7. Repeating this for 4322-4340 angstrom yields -12.4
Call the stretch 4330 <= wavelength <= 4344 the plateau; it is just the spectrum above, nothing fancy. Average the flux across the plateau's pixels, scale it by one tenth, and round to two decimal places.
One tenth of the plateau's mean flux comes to 1.09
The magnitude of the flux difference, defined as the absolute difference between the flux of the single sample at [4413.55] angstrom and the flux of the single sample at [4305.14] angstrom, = 3.0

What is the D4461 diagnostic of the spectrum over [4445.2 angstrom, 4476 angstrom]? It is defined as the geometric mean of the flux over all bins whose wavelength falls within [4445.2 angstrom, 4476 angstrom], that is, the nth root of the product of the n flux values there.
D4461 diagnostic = 12.2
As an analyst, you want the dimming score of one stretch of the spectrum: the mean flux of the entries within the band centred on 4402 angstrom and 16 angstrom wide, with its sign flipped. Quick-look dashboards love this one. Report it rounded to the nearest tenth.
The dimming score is -11.9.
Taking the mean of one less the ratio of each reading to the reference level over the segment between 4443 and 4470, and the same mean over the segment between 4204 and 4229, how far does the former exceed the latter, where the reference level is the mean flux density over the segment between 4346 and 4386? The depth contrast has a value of -0.111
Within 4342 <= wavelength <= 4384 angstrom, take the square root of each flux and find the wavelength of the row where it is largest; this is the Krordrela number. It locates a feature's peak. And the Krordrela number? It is 4371.07 angstrom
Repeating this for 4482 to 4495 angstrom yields 4487.33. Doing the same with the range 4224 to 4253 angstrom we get 4246.08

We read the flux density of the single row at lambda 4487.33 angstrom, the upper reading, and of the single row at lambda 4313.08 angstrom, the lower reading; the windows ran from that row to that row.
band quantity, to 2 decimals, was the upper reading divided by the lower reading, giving 1.33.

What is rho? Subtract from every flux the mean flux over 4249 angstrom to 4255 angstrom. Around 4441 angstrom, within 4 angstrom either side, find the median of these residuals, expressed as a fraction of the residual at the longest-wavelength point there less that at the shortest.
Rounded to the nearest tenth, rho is -1.7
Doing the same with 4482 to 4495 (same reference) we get 1.5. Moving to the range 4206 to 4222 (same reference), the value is -0.1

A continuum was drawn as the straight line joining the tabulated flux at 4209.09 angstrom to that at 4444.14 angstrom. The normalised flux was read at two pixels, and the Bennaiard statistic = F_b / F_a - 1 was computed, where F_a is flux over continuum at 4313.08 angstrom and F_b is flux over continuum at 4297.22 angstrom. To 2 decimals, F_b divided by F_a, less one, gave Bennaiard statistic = -0.03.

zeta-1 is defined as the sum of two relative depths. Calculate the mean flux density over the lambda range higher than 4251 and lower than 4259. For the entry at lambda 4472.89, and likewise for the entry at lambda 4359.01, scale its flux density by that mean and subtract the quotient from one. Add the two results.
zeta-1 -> -0.25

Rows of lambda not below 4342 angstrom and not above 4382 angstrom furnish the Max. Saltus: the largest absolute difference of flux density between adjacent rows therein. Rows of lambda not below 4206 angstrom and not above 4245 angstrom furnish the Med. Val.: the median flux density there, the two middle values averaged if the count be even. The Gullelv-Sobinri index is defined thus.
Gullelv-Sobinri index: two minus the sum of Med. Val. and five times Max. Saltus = -17.5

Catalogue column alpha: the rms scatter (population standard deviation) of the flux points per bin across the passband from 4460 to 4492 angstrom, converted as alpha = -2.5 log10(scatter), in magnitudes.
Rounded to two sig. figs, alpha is 0.15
